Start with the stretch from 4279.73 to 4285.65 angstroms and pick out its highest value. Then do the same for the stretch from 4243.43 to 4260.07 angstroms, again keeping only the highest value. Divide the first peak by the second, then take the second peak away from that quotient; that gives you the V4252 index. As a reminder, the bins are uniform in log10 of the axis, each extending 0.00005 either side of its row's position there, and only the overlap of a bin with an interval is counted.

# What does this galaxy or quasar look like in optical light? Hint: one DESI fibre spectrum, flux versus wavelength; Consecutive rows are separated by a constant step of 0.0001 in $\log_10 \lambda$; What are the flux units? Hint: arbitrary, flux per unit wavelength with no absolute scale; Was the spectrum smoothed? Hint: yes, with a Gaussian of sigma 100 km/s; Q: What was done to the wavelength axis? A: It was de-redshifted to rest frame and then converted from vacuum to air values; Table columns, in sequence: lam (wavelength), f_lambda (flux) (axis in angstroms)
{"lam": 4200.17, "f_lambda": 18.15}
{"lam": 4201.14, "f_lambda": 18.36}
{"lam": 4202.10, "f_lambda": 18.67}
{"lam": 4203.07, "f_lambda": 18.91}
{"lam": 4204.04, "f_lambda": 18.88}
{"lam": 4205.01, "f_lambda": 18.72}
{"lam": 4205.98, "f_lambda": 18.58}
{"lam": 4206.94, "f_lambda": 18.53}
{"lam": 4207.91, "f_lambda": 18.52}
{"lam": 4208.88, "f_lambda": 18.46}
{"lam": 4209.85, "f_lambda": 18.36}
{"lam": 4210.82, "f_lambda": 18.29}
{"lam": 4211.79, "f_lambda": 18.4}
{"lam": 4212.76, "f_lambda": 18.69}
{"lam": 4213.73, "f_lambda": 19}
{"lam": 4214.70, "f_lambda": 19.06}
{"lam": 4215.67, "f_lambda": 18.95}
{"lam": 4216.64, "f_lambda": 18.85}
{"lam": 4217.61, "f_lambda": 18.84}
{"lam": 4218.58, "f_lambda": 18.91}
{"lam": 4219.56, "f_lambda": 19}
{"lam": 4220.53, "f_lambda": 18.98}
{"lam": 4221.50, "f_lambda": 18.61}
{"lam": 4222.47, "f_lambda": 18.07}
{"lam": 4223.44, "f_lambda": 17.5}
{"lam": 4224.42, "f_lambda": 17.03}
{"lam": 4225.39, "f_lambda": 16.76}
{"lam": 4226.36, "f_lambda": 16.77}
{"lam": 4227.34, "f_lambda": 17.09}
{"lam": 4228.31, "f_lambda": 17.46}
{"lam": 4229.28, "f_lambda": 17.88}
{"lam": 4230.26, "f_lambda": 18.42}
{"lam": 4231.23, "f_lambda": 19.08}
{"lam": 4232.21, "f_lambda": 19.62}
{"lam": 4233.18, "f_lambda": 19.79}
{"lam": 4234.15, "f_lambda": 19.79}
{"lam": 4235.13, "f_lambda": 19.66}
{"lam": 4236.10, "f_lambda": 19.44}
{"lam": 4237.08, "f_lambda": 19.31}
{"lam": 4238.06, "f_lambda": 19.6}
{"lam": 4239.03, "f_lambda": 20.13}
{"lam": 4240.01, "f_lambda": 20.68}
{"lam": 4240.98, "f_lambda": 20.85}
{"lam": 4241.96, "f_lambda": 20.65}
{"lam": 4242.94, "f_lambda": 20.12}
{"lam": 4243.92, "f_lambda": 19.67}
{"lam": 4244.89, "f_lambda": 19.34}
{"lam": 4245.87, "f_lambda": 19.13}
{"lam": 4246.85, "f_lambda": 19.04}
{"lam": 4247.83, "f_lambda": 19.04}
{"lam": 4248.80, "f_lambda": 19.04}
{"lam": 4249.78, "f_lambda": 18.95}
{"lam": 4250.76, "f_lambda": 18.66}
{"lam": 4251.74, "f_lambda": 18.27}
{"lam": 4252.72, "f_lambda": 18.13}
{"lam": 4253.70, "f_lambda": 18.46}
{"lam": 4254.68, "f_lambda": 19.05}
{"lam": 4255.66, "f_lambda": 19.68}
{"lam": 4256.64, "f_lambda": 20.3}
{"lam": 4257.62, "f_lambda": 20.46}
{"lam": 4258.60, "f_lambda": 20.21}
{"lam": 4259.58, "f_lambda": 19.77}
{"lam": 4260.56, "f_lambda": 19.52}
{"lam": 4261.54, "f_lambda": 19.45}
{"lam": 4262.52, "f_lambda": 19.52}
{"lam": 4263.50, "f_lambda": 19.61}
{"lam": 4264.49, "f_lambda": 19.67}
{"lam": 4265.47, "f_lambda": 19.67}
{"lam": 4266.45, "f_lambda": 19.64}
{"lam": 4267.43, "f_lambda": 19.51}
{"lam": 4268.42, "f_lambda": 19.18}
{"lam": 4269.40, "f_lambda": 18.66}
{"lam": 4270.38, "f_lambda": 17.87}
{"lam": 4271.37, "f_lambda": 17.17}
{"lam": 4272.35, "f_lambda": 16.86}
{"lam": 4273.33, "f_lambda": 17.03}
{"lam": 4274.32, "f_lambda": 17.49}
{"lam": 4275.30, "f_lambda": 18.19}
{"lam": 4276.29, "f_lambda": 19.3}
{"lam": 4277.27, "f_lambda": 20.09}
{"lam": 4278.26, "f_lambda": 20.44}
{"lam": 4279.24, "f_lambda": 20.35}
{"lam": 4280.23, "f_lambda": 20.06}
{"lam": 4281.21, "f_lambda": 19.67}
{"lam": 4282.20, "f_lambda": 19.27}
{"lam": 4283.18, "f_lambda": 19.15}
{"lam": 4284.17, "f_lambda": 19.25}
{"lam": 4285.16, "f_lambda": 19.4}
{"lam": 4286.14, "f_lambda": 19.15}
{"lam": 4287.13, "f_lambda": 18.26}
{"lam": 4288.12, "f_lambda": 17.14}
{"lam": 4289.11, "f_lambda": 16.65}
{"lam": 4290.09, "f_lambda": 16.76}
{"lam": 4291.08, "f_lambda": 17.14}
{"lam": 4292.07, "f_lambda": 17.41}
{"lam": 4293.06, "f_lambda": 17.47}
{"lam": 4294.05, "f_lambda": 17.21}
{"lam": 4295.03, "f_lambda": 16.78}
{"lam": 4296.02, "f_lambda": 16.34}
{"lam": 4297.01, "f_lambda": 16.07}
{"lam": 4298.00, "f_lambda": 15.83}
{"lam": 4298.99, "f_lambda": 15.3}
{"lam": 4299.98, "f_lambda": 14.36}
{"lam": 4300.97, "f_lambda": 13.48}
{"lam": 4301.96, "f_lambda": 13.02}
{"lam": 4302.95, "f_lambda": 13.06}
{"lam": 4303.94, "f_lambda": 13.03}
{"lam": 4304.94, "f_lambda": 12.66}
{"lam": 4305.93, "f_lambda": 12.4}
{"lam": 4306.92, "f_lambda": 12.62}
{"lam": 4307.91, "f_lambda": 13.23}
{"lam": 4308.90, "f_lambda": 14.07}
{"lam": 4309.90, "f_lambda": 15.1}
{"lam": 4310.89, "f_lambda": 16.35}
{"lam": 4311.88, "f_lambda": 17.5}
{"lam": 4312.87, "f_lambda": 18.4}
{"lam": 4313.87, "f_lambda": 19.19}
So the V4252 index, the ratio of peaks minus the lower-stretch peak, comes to -19.5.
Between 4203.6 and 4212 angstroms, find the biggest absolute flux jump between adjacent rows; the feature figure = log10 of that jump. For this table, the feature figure -0.8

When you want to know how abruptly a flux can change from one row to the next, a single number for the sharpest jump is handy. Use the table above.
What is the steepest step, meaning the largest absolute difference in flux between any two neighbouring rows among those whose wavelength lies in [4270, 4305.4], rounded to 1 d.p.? 1.1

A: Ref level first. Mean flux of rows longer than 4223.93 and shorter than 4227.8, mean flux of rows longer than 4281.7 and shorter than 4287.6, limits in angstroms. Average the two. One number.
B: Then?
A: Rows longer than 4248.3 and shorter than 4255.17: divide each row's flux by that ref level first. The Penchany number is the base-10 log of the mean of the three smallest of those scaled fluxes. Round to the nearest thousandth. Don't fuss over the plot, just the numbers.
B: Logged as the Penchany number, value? 0.007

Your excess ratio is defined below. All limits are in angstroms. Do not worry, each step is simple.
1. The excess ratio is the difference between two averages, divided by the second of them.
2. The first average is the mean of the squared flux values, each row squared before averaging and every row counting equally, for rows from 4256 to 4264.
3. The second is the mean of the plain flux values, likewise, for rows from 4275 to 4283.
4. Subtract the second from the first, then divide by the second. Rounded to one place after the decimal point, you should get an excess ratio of 19.0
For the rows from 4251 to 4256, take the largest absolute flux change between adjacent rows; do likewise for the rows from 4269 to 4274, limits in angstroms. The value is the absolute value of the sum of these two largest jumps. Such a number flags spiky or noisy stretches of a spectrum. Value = 1.4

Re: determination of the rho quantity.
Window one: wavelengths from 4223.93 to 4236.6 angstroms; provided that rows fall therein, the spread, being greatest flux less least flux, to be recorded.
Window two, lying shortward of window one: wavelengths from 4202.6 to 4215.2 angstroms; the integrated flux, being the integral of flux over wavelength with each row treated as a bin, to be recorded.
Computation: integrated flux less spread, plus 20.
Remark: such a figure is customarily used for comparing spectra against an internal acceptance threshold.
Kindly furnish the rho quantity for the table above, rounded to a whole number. 252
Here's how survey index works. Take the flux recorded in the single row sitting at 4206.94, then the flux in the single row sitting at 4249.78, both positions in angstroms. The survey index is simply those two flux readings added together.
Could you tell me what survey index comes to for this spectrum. 37.5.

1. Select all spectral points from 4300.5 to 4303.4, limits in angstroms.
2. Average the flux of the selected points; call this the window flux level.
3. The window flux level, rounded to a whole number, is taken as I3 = 13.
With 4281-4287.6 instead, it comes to 19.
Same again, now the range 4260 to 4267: 20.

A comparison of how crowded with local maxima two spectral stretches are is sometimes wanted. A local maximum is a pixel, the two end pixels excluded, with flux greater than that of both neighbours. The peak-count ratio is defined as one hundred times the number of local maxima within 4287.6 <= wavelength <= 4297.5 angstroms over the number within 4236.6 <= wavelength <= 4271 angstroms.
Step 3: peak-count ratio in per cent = 50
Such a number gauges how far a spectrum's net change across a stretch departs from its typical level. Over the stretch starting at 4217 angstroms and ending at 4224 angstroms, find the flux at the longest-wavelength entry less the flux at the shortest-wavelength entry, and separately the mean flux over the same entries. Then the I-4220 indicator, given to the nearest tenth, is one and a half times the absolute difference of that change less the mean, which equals 29.8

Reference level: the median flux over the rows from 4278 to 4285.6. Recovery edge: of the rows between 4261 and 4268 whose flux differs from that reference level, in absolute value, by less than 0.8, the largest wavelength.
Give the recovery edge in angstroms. 4267.43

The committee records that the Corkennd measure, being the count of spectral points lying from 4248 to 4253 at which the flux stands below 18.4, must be 2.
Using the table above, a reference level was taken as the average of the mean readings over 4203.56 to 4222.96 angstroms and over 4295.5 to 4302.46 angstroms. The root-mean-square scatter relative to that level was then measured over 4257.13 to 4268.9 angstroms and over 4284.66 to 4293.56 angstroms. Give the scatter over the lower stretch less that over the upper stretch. 1.6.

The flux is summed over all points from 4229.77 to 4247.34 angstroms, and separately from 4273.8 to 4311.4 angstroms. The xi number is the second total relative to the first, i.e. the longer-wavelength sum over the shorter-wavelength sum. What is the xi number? 1.8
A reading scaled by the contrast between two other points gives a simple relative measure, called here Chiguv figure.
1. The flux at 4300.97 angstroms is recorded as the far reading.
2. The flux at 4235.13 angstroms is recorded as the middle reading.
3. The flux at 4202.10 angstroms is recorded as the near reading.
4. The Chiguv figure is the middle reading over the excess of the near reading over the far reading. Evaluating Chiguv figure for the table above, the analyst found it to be 4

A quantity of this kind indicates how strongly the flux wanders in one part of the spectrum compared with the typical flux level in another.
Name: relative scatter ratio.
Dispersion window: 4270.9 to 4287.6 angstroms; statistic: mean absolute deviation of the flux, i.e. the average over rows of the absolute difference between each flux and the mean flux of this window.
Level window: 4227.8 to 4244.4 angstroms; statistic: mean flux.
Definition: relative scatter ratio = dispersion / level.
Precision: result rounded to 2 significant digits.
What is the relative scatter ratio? 0.050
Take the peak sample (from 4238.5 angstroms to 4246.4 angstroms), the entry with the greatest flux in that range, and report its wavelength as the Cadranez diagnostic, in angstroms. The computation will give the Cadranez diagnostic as 4240.98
